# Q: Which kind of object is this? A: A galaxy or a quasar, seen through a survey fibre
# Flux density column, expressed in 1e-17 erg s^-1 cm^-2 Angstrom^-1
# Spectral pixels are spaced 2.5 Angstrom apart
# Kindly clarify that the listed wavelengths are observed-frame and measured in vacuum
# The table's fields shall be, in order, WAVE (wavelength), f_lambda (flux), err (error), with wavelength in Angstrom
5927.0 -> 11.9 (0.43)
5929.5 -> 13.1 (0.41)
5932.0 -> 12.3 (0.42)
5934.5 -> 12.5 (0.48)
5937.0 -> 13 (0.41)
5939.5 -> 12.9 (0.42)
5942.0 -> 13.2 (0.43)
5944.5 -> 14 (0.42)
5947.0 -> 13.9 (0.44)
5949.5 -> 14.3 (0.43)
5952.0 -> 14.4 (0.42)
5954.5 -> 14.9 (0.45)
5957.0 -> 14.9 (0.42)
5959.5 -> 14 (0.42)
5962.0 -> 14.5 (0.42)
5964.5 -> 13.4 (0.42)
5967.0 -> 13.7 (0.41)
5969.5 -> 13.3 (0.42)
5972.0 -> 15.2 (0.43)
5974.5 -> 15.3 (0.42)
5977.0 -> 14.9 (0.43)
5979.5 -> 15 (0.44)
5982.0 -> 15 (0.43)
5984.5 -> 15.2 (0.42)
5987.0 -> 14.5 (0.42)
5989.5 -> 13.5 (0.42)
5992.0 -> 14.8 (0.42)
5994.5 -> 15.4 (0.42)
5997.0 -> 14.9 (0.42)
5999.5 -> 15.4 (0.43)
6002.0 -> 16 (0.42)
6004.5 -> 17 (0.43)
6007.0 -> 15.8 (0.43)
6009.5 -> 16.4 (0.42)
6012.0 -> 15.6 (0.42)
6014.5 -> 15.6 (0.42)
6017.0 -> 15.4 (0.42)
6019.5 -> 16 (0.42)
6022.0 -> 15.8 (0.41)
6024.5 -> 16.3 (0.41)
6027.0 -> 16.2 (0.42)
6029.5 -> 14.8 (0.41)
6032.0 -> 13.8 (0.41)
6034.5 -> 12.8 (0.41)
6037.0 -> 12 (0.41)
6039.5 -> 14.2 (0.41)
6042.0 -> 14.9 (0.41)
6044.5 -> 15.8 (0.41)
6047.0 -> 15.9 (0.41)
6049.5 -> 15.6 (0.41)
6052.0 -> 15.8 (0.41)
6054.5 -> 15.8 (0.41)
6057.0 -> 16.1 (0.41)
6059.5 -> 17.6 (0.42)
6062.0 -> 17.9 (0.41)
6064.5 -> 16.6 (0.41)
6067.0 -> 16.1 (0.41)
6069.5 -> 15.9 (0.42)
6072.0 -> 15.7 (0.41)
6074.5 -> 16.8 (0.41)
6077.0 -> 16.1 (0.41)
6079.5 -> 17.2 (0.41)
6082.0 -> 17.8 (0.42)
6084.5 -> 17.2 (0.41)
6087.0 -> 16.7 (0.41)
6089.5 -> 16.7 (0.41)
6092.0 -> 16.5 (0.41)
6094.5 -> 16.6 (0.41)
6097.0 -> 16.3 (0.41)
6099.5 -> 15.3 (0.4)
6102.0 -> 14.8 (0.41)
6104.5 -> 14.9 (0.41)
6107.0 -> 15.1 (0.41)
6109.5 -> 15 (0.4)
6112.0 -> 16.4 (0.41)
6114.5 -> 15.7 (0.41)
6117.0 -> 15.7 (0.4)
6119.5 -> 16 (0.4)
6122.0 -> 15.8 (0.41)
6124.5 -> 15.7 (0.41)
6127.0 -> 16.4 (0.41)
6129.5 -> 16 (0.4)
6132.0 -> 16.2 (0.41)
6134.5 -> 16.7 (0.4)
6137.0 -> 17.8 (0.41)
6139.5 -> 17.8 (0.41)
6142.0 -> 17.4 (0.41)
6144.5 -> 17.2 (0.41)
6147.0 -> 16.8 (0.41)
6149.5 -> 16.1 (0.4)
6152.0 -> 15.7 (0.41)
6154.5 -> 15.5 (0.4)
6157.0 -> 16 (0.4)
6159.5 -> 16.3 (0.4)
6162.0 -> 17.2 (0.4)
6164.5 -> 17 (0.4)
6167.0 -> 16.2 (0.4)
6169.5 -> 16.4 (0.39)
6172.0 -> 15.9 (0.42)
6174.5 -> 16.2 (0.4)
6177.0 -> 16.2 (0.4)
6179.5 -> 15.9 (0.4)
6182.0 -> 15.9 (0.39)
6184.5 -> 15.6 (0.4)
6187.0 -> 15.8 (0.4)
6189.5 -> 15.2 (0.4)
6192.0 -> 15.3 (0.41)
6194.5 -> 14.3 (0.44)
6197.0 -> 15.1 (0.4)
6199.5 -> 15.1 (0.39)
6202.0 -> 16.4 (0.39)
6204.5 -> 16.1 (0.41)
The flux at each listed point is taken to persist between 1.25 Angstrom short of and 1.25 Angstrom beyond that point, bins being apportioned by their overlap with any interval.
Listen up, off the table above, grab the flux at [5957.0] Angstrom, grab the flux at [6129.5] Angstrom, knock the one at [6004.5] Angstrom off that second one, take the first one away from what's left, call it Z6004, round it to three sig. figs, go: -15.9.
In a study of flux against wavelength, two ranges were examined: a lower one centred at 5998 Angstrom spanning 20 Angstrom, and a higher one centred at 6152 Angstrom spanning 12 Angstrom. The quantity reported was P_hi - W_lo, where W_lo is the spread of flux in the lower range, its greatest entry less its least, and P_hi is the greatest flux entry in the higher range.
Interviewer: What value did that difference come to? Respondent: 13.3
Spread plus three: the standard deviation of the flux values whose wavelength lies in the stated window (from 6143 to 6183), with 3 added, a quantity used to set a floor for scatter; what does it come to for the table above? 3.5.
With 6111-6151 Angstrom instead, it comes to 3.7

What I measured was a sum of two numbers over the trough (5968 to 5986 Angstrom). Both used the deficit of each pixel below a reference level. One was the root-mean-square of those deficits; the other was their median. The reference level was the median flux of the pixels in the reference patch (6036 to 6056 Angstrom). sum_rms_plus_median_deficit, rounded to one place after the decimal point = 1.8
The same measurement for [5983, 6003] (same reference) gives 1.7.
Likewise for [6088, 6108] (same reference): 0.7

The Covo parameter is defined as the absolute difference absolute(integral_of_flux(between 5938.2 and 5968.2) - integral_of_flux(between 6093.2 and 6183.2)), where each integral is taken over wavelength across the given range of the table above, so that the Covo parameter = 1035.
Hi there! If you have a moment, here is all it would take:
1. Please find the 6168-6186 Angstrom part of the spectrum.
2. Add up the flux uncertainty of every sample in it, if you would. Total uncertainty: 2.800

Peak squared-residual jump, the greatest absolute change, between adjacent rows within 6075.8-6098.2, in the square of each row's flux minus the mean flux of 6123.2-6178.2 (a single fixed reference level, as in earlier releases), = 1.2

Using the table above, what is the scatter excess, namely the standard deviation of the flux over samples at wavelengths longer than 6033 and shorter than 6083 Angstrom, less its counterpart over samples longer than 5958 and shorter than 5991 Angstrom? 0.74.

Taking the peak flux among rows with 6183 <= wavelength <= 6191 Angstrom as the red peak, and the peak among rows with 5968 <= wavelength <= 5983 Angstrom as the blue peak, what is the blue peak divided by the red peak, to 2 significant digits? 0.97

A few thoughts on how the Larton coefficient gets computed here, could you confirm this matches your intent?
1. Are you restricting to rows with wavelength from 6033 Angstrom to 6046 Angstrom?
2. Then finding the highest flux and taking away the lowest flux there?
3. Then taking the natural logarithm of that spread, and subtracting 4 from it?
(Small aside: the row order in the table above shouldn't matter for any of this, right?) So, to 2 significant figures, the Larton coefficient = -2.7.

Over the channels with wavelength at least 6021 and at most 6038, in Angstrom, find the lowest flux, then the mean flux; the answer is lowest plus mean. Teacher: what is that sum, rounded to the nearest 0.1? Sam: 26.5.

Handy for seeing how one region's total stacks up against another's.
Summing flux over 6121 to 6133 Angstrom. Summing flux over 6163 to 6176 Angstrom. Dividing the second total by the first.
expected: 1.02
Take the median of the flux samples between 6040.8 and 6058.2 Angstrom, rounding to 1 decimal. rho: 15.8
